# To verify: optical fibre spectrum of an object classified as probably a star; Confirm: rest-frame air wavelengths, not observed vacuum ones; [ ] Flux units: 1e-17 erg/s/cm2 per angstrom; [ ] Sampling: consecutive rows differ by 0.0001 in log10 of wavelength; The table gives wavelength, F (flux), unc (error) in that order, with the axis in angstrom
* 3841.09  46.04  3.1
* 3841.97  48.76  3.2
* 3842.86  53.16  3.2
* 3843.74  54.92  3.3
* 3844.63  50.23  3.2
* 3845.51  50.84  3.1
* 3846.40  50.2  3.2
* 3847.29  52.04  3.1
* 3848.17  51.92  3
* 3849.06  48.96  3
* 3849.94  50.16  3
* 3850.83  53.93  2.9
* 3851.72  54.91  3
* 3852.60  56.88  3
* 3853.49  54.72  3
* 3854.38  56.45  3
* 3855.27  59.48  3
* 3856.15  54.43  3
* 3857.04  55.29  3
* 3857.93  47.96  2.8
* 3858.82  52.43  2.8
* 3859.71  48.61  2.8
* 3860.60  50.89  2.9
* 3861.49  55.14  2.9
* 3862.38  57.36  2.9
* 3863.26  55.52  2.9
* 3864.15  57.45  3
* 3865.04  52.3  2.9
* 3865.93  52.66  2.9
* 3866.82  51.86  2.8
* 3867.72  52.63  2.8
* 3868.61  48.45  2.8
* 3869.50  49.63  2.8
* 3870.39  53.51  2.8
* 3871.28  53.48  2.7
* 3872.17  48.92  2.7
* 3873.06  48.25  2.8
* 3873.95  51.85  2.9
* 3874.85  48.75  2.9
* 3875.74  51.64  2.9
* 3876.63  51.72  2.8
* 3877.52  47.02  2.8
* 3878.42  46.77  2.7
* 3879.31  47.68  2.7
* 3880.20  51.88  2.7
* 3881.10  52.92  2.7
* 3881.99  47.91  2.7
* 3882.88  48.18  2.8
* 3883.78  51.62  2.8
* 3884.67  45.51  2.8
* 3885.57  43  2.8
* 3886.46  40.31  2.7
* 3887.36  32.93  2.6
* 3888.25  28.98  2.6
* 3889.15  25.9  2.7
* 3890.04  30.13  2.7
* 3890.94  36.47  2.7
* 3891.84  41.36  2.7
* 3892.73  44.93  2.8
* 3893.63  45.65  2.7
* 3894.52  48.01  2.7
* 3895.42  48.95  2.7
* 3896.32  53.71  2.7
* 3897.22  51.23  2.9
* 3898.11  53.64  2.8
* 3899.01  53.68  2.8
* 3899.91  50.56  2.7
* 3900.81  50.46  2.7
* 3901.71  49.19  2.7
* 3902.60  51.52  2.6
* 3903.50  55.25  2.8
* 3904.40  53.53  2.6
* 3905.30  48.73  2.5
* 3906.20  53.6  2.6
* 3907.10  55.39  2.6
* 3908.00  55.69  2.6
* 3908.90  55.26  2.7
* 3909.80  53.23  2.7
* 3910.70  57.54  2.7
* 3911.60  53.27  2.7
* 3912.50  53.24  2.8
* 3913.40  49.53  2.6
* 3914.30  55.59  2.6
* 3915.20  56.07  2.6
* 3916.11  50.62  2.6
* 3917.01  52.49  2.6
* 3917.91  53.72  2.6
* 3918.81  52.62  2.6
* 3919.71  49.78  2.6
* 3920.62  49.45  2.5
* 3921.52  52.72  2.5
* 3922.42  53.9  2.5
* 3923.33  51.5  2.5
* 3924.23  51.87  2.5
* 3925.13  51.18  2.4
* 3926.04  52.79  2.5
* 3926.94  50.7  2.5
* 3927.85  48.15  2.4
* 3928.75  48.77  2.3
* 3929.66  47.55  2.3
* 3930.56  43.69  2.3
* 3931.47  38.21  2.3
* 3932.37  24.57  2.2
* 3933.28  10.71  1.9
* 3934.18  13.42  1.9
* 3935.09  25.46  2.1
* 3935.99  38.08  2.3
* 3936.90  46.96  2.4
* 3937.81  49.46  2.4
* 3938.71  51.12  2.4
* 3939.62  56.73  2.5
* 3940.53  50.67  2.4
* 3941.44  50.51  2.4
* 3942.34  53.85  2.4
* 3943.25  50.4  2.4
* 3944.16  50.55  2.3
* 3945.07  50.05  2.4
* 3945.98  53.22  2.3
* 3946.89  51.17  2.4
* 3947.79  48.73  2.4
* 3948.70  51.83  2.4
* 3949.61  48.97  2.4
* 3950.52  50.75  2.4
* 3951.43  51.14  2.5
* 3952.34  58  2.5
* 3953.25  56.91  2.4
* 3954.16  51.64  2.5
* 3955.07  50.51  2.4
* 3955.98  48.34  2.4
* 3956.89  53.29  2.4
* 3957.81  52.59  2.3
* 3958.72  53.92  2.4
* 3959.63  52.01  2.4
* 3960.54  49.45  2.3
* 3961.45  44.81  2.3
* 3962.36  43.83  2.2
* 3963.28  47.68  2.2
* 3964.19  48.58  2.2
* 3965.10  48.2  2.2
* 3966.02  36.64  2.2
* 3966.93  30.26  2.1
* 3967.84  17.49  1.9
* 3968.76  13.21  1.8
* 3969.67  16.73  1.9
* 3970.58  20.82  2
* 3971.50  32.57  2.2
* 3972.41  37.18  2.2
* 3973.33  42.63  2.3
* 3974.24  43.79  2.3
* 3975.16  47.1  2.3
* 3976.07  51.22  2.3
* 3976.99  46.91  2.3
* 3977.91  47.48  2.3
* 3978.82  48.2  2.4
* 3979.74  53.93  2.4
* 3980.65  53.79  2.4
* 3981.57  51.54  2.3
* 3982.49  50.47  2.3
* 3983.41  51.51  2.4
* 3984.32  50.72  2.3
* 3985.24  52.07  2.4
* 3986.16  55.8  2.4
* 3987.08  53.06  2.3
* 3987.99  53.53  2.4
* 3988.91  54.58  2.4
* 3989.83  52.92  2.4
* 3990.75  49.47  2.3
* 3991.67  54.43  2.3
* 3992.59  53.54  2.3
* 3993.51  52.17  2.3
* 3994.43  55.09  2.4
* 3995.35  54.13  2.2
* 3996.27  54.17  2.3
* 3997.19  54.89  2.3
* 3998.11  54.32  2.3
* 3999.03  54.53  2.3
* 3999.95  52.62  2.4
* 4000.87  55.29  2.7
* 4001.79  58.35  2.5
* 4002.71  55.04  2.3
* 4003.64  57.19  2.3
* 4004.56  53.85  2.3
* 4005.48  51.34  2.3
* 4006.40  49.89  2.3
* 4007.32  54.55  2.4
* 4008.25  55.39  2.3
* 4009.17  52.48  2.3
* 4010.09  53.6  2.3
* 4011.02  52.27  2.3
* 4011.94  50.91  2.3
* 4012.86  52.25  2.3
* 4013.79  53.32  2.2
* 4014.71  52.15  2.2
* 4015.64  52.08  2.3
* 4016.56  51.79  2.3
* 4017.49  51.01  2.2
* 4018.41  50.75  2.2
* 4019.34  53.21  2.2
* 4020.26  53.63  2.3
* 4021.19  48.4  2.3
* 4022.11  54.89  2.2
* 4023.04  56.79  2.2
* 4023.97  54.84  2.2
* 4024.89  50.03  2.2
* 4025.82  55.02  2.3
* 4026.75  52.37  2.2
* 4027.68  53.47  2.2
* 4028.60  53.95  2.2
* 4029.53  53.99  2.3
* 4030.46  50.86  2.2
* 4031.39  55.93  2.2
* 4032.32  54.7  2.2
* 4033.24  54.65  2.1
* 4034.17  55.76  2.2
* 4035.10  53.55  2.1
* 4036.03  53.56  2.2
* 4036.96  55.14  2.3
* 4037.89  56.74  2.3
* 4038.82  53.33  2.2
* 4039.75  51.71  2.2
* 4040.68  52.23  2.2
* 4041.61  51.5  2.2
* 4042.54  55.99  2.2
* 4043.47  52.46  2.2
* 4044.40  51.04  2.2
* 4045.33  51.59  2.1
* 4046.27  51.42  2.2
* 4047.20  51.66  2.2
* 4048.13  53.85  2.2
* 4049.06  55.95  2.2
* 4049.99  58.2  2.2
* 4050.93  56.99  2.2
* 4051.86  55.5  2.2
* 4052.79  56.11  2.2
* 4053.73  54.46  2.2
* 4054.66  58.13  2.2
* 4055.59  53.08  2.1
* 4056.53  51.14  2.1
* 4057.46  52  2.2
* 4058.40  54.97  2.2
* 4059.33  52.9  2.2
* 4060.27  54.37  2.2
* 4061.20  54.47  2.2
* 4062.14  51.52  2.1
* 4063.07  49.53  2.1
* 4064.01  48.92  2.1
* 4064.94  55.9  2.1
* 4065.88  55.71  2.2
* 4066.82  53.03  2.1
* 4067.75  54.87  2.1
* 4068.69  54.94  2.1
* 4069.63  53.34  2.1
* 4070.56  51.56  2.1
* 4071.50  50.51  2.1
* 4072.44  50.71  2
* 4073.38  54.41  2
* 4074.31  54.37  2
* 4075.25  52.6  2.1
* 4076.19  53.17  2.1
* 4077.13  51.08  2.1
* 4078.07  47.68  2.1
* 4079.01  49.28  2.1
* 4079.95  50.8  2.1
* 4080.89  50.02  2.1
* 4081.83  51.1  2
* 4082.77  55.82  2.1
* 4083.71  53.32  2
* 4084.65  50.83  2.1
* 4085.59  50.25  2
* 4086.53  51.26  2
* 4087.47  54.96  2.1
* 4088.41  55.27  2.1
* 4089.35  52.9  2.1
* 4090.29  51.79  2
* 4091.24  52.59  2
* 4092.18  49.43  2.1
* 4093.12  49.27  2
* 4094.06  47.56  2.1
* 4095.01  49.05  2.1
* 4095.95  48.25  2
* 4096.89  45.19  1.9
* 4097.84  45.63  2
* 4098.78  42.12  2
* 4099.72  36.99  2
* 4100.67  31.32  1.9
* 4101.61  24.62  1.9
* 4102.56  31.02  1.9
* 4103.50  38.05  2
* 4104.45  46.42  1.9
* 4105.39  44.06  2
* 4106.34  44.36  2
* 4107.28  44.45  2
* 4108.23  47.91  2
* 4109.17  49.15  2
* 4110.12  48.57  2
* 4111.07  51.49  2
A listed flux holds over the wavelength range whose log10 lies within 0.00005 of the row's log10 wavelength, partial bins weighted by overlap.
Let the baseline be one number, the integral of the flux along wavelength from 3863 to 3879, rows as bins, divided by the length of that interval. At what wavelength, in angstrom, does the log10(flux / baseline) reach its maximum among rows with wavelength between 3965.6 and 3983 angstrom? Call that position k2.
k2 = 3979.74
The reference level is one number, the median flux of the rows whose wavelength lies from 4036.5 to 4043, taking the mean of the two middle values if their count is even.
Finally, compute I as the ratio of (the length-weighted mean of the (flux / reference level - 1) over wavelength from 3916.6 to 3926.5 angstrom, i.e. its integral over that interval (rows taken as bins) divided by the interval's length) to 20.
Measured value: -0.0012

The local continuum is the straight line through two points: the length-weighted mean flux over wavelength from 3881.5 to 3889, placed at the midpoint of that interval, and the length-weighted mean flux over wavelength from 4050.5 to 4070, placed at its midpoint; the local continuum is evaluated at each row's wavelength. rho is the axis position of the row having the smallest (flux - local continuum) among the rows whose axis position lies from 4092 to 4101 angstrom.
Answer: 4100.67 angstrom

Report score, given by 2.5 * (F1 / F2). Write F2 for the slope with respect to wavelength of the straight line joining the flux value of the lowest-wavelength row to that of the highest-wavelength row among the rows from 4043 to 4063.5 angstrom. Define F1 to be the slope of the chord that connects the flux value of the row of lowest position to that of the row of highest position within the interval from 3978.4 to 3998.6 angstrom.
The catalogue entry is -5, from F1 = 0.32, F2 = -0.1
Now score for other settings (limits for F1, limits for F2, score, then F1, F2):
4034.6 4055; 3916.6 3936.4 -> -1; 0.23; -0.8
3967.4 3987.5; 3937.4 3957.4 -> 23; 1.85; 0.2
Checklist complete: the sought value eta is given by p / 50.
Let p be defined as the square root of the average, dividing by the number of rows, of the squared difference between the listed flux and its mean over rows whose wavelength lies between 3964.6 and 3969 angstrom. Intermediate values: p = 12.7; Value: 0.255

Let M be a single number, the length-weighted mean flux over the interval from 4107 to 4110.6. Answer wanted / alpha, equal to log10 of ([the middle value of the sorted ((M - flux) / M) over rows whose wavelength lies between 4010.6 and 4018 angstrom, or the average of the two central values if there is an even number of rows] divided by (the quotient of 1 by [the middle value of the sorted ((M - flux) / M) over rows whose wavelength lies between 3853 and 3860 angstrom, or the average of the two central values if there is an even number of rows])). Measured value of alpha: -1.86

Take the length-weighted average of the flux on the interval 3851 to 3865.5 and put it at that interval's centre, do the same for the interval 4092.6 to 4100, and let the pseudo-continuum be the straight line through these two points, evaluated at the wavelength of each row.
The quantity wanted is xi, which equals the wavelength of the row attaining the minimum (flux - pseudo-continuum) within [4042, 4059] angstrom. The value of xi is 4044.40 angstrom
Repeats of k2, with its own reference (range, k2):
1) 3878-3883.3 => 3881.10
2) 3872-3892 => 3881.10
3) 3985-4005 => 4001.79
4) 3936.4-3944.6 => 3939.62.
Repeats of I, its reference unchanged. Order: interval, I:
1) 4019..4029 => 0.0000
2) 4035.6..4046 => -0.0001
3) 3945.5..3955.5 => -0.0012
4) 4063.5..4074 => -0.0002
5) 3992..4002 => 0.0010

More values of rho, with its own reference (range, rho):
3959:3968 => 3967.84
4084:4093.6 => 4093.12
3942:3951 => 3947.79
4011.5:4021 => 4018.41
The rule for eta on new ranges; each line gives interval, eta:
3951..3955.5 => 0.063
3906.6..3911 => 0.027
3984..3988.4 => 0.034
